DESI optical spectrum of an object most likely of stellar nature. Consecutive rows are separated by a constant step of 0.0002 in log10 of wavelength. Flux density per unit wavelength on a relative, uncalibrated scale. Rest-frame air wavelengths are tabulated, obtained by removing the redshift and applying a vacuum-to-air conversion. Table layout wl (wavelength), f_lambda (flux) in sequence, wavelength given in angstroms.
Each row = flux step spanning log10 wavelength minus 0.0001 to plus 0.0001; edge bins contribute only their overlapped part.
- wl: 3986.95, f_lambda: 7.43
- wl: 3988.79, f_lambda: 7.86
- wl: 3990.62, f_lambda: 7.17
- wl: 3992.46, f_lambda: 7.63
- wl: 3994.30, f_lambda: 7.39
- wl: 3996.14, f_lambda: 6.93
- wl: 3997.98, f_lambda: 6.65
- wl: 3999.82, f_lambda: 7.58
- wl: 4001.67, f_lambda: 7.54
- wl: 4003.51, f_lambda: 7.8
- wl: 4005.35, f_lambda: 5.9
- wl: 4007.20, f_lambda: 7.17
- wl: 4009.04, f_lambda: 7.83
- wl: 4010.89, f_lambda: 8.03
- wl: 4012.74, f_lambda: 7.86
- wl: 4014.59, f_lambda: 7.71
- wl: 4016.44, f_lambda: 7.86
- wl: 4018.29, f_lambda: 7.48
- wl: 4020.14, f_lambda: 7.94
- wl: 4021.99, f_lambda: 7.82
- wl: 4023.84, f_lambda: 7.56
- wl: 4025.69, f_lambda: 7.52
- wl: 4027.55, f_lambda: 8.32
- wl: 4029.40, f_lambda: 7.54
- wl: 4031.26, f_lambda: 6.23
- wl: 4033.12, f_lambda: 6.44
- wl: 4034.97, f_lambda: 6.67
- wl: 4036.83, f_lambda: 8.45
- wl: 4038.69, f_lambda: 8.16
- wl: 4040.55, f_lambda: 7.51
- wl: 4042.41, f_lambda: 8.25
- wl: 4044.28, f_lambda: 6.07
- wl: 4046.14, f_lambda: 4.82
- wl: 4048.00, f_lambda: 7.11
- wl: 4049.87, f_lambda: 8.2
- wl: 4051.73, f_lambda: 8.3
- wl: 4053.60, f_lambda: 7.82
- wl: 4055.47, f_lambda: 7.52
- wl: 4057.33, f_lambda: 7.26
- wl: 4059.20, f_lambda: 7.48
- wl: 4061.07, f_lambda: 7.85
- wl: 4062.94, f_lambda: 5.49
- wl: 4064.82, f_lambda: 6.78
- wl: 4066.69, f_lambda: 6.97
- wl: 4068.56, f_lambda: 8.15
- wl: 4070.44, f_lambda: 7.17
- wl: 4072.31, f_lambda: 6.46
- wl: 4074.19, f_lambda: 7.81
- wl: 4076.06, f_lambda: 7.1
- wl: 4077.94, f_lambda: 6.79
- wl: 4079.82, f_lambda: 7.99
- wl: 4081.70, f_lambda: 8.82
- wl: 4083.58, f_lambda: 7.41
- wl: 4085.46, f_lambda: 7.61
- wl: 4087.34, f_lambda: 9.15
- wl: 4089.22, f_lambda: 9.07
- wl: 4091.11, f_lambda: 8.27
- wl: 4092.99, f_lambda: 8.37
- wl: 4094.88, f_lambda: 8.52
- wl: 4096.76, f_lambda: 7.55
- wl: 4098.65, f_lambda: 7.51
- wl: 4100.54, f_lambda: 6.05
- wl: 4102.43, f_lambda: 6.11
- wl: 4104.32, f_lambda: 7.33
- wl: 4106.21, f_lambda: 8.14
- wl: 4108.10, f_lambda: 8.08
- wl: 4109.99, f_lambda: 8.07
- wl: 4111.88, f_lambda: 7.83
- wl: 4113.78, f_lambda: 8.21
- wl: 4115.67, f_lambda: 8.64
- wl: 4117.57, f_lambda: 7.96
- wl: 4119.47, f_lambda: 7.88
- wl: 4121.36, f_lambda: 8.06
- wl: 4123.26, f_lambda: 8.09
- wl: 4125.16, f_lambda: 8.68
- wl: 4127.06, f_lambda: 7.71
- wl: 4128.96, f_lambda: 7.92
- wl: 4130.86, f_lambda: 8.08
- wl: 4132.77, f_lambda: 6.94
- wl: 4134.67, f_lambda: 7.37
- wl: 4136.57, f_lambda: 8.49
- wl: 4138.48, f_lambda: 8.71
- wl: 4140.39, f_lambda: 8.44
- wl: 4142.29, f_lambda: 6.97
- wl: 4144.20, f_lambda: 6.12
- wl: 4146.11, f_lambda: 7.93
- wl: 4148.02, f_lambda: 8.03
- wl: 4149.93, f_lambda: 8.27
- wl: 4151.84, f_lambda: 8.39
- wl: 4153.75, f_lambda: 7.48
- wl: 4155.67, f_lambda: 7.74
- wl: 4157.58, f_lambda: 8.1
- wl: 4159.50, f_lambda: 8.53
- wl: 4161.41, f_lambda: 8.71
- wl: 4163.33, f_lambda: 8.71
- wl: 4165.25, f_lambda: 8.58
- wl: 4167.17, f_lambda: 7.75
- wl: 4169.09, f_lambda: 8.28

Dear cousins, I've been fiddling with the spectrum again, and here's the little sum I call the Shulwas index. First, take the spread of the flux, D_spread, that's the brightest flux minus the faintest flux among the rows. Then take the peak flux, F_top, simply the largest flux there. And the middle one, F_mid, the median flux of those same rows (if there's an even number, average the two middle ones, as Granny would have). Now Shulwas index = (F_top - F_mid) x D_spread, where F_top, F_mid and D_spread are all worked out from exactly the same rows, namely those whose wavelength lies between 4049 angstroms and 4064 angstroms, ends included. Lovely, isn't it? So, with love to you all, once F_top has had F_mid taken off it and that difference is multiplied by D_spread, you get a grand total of 1.8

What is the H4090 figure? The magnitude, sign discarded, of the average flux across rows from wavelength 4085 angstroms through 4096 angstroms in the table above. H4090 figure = 8.5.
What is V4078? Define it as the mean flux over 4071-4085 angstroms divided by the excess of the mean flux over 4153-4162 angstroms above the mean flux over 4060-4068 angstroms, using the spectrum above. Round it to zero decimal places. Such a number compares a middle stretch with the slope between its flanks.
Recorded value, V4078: 6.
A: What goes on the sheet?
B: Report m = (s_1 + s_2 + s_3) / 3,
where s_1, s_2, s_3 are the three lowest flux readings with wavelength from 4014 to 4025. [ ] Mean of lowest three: 7.6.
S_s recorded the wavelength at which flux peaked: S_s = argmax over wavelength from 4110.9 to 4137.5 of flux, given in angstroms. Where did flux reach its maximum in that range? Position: 4125.16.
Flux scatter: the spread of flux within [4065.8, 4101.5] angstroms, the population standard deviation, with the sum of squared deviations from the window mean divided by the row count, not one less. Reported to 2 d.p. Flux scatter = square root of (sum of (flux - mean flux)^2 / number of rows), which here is 0.84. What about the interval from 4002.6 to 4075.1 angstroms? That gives 0.82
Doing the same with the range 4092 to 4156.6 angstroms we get 0.69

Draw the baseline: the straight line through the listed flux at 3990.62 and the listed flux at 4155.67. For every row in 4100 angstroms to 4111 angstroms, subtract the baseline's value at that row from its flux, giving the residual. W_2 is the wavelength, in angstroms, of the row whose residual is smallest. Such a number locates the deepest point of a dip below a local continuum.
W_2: 4100.54 angstroms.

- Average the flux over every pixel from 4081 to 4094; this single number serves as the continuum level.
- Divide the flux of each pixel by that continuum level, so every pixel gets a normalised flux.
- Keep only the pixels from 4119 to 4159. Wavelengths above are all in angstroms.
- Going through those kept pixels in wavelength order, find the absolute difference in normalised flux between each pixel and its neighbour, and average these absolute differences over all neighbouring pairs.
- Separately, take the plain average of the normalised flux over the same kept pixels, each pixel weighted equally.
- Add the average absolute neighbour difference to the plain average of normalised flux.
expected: 1.01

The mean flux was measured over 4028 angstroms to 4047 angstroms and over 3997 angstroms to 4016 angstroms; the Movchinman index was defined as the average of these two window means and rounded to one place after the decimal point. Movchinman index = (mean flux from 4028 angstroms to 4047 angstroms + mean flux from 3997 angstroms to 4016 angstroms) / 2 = 7.2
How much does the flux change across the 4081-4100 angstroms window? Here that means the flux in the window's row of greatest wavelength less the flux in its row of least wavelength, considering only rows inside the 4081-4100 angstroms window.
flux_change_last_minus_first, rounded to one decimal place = -1.3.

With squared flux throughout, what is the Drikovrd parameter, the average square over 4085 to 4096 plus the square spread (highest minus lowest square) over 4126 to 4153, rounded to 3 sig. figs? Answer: 111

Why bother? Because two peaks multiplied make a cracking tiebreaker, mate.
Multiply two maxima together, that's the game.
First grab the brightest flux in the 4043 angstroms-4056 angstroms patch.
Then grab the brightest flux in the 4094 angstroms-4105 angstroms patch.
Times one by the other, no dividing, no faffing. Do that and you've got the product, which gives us 71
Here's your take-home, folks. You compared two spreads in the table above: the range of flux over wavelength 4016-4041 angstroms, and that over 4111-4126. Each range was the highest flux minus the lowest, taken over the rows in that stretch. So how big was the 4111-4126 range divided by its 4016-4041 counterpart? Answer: 0.4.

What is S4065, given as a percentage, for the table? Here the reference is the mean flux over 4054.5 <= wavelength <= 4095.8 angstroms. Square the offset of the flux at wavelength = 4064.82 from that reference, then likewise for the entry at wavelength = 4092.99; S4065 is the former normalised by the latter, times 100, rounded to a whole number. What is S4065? 138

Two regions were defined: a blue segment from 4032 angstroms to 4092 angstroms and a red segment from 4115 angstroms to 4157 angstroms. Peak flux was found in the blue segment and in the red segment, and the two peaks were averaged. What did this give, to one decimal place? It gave 8.9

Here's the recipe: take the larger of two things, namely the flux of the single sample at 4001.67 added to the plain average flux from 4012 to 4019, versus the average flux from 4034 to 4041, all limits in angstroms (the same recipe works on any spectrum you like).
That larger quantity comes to 15.3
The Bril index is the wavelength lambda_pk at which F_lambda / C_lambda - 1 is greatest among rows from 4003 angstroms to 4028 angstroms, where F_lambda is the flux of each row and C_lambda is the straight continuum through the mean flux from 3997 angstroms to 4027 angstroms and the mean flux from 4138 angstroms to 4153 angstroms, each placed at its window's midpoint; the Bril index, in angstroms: 4027.55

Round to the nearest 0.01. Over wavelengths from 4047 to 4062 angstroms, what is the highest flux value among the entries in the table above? 8.30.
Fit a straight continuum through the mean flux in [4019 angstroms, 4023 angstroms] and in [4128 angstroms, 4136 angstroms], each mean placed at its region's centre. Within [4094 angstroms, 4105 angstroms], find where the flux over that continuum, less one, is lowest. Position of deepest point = 4100.54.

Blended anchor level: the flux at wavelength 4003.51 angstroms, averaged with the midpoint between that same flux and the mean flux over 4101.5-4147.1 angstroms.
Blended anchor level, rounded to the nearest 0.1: 7.8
